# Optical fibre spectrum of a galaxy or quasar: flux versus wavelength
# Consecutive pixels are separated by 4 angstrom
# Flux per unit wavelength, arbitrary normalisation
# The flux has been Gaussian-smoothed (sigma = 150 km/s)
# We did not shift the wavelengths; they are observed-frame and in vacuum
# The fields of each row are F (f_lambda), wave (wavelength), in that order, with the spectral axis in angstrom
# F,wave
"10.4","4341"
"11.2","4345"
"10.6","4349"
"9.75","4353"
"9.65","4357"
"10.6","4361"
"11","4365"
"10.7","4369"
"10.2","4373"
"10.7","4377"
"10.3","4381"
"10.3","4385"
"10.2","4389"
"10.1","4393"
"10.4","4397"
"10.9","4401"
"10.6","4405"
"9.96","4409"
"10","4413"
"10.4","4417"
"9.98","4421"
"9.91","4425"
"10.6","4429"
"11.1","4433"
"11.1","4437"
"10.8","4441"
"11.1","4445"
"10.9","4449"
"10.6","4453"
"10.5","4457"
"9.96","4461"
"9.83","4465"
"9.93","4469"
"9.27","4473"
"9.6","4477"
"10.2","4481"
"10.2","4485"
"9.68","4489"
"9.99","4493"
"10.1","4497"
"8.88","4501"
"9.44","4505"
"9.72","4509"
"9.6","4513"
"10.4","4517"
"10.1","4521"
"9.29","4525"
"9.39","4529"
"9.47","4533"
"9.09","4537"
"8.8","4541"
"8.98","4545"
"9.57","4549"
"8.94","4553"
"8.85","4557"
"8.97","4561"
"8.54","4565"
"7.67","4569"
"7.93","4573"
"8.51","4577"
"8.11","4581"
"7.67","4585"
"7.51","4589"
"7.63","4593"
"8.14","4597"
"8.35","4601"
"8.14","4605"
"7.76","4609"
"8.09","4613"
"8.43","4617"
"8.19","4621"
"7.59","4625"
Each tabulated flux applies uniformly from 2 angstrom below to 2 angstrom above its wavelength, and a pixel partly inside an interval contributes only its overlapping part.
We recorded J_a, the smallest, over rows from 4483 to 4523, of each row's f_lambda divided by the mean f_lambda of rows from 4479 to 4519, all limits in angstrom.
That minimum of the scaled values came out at 0.904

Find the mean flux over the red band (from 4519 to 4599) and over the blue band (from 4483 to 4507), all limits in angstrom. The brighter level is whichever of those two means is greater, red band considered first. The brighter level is 9.7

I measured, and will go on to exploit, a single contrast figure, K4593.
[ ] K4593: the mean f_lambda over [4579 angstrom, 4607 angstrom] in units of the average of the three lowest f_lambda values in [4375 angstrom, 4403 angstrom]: 0.78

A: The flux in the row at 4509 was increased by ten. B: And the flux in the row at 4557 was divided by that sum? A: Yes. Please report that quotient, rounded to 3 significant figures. 0.449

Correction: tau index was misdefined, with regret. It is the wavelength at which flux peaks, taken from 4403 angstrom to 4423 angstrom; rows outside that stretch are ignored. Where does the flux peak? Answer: 4405 angstrom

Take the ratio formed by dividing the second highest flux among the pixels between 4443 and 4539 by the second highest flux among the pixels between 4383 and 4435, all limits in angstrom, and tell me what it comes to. 1.00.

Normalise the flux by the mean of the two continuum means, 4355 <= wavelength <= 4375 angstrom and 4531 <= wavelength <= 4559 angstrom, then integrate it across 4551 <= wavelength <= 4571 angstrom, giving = 17.6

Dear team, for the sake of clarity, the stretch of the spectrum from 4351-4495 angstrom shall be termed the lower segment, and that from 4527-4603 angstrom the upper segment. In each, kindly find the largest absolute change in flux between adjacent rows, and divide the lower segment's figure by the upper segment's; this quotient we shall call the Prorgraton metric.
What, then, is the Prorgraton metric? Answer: 1.1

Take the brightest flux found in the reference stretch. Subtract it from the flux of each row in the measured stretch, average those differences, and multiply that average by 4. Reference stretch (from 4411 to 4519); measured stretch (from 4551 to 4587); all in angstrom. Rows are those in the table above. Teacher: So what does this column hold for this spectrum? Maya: -11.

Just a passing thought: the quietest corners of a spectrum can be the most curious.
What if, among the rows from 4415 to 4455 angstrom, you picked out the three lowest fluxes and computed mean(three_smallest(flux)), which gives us 10.1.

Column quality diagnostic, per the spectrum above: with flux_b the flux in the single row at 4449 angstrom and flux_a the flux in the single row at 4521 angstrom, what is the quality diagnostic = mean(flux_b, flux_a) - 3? 7.5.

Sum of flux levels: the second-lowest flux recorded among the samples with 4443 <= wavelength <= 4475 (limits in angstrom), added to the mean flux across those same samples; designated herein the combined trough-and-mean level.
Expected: 20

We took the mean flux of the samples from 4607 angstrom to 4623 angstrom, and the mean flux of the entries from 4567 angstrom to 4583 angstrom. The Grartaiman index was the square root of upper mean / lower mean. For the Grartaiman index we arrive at 1.00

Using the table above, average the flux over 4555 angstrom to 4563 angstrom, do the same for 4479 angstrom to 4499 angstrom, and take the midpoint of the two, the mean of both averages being 9.5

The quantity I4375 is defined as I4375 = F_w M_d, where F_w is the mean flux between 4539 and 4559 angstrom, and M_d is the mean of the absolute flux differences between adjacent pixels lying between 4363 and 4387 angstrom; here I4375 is 3.1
